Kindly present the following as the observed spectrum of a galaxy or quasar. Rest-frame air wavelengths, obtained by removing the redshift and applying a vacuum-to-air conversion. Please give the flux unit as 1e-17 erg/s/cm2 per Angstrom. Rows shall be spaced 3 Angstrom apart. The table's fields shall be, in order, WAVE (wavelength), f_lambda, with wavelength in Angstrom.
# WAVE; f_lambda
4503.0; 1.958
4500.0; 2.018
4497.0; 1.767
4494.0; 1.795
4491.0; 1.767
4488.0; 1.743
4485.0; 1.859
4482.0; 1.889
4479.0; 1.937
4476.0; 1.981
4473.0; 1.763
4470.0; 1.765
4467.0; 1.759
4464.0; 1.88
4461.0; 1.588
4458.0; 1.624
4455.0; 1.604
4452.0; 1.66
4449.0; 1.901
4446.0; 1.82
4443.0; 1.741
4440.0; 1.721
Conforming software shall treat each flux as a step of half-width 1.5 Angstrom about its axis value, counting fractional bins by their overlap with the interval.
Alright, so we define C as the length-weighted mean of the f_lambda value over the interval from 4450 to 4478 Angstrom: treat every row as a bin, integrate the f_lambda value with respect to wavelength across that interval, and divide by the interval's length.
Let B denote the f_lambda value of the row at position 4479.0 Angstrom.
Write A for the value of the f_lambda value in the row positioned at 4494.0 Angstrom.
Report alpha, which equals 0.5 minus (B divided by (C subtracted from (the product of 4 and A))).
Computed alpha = 0.144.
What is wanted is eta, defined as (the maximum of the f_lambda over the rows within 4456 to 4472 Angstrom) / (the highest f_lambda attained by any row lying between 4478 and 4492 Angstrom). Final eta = 0.97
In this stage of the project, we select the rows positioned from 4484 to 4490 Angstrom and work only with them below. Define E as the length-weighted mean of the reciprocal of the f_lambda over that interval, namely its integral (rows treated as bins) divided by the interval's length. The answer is 0.558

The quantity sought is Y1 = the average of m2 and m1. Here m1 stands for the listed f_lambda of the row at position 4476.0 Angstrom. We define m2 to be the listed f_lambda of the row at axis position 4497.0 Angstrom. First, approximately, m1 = 1.981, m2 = 1.767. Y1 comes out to 1.87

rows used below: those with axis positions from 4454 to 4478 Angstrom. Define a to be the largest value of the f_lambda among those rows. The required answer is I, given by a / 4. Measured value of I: 0.495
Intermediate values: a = 1.981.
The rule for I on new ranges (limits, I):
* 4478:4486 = 0.484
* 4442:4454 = 0.475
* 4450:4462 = 0.415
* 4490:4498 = 0.449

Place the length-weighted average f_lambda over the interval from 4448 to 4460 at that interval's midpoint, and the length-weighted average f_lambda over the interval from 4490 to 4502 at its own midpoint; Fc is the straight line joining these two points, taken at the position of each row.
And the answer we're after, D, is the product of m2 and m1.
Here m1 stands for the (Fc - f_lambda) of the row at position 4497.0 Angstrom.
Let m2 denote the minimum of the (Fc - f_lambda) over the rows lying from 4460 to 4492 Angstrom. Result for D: -0.02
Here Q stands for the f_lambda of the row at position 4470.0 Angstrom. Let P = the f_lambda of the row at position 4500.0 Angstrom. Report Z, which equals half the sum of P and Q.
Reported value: 1.89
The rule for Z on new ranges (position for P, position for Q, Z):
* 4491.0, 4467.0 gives 1.76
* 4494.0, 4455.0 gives 1.70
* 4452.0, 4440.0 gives 1.69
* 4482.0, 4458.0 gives 1.76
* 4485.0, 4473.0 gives 1.81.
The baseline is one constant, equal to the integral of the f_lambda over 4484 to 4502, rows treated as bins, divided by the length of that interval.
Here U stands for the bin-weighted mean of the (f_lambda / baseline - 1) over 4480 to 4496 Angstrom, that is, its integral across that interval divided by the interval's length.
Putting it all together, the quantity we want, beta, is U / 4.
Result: -0.002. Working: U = -0.01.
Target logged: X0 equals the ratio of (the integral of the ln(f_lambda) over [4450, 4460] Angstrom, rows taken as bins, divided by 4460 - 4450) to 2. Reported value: 0.247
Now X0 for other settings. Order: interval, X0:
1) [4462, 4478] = 0.300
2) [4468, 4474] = 0.284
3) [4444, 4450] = 0.307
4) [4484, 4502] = 0.301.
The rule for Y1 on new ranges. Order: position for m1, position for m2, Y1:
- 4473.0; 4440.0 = 1.74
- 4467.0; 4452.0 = 1.71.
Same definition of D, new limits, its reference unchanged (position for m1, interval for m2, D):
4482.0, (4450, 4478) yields 0.02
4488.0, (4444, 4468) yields -0.02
